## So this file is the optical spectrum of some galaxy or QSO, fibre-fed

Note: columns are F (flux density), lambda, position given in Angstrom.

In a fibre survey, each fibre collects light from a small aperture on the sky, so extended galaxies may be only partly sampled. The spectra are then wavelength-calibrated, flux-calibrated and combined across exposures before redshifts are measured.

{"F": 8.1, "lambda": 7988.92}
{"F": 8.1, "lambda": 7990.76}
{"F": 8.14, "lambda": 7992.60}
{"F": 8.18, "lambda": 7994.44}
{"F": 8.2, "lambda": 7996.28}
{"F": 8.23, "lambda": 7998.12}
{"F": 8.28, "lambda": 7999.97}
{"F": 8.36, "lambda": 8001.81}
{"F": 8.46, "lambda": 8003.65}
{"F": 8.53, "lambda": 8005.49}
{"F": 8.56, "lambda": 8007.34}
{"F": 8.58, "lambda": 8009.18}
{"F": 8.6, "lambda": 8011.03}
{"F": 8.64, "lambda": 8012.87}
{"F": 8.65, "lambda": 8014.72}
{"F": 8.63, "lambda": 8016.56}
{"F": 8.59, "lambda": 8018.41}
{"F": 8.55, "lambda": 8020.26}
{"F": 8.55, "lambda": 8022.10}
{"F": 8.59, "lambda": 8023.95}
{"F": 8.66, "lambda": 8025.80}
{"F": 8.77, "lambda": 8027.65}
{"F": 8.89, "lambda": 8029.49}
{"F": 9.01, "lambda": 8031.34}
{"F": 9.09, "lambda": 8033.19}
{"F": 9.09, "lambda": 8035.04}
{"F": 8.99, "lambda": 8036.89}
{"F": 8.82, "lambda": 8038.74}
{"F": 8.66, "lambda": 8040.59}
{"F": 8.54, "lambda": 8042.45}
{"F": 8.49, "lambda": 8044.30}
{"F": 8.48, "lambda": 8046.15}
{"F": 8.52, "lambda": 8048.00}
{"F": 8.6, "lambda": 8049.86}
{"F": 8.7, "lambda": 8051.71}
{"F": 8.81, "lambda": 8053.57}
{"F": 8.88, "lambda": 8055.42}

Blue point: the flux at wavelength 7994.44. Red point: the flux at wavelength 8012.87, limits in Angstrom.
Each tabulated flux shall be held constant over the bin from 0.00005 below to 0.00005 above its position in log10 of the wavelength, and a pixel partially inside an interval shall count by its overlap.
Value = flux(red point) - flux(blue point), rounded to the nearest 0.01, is 0.46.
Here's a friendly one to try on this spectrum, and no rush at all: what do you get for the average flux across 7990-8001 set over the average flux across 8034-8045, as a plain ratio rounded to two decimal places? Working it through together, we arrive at 0.93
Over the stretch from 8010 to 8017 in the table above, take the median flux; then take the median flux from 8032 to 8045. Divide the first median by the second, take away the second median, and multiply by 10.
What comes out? -78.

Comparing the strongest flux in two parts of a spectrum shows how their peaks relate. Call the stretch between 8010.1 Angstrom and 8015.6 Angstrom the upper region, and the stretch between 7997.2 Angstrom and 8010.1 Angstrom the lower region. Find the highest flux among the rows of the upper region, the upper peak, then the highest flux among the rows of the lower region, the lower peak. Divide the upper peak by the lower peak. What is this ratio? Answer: 1.01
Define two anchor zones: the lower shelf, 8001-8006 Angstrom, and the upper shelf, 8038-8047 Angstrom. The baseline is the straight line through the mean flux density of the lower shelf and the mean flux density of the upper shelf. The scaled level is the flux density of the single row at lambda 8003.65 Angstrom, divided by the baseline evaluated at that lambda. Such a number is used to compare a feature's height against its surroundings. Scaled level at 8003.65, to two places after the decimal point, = 1.00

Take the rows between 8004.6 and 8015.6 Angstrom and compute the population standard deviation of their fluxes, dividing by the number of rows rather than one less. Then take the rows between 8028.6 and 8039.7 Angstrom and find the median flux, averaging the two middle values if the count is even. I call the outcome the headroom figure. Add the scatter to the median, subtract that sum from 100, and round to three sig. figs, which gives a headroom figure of 91.0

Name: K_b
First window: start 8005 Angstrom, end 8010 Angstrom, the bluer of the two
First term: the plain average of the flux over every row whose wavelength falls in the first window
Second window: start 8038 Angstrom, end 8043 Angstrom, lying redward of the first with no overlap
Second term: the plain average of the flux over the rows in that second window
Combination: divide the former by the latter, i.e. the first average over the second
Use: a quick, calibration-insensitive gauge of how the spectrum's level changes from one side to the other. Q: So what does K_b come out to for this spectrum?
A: 0.987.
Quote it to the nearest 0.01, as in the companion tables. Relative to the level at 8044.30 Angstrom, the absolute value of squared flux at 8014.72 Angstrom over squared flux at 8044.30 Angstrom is 1.04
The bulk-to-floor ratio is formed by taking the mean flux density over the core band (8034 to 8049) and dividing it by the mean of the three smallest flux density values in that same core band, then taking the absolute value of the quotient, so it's 1.02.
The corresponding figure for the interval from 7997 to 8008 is 1.01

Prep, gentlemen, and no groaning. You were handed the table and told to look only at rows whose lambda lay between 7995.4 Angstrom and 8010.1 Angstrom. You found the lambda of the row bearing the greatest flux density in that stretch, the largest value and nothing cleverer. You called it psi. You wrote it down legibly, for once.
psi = 8009.18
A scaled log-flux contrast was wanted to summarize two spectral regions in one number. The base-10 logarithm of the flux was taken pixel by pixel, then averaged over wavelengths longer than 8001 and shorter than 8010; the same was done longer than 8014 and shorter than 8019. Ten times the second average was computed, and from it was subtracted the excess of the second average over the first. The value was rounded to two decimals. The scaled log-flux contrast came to 9.35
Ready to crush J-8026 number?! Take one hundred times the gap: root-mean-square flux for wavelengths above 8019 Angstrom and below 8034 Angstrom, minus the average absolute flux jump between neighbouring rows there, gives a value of 869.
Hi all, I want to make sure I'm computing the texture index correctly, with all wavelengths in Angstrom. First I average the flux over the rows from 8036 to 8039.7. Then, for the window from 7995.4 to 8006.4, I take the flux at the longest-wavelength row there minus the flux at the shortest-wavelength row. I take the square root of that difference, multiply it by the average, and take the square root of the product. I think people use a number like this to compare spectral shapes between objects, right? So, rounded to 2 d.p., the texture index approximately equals 2.26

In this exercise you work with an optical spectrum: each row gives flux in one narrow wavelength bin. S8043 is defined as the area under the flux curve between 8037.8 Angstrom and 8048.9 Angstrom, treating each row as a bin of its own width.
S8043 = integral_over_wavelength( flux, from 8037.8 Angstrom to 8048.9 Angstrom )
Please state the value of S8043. 95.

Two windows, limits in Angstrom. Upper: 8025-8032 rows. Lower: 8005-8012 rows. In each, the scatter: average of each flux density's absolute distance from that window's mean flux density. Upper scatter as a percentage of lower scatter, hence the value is 522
